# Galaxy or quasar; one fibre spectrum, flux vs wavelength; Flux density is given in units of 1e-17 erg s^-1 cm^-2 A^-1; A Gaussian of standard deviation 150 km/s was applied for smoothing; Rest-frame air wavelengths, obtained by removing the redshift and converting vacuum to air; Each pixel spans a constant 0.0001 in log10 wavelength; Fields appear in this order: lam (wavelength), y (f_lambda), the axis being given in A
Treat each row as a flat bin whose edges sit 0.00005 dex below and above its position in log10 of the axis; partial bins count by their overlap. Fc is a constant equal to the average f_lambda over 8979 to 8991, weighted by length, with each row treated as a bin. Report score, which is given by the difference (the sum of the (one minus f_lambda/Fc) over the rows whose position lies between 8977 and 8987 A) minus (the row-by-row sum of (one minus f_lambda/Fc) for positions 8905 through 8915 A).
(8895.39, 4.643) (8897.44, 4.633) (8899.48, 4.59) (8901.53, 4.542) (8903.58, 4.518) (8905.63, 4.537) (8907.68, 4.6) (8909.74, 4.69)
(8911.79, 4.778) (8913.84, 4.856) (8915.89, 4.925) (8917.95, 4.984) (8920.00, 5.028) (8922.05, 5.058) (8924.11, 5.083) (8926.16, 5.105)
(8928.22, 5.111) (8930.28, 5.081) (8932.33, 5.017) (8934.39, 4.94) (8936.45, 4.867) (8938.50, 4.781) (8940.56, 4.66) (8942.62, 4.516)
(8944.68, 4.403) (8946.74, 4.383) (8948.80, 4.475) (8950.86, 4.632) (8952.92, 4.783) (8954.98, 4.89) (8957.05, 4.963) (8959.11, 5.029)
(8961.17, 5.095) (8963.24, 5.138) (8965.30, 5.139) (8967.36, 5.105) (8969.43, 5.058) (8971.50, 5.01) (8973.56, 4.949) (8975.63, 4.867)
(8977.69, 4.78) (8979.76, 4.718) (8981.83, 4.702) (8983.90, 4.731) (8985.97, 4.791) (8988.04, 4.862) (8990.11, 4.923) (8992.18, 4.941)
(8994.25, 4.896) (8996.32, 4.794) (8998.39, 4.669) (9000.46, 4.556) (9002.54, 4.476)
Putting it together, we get -0.1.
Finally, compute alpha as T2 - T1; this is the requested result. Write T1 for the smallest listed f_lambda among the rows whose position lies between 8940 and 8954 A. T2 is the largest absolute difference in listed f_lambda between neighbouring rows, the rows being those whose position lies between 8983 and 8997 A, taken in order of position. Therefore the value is -4.3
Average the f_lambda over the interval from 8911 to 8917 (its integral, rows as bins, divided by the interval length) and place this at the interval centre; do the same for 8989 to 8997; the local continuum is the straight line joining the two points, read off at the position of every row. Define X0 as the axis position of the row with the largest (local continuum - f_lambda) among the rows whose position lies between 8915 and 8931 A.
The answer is 8915.89 A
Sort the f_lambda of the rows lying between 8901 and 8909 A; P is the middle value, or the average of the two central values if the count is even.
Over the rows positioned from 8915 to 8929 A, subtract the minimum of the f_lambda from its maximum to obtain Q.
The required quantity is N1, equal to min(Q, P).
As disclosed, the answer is 0.19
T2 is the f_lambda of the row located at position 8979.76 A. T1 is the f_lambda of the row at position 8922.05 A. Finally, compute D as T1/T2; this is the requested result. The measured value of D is 1.07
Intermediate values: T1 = 5.058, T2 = 4.718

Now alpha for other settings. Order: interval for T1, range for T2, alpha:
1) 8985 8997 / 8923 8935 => -4.7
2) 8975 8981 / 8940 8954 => -4.6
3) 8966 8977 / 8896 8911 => -4.8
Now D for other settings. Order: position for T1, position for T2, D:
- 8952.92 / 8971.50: 0.95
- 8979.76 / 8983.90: 1.00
